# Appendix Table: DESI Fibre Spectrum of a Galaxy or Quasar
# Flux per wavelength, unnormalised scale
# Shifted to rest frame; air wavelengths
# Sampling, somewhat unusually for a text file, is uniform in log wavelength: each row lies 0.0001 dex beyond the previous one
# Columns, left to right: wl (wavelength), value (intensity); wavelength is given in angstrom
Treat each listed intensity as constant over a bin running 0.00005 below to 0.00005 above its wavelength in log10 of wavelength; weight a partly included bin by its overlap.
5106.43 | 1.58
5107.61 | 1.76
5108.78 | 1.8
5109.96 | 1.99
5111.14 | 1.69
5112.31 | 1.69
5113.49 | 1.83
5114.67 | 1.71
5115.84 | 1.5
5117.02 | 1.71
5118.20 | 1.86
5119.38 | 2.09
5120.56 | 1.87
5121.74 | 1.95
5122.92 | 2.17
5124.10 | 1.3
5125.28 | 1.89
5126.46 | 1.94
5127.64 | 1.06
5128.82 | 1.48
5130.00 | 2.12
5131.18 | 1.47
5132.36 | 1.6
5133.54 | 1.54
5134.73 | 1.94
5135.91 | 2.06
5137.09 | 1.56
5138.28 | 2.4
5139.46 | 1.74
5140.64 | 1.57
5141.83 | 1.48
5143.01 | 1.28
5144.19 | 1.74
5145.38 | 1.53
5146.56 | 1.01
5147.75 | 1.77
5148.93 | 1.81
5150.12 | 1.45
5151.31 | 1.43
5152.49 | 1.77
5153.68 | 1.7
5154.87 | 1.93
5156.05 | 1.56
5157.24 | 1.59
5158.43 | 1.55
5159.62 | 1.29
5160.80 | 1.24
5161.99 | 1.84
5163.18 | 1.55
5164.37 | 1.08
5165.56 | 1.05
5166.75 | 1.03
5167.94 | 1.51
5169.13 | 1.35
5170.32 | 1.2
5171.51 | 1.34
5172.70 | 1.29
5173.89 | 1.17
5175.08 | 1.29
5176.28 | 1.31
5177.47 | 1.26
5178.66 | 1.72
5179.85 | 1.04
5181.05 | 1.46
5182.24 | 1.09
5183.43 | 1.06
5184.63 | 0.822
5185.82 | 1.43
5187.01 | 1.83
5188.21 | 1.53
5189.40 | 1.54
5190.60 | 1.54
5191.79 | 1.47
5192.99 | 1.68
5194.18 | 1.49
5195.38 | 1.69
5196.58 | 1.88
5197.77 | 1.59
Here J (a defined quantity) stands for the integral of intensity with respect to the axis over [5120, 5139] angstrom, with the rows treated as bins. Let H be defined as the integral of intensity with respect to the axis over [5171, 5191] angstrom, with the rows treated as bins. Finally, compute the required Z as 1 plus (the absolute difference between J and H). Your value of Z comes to 8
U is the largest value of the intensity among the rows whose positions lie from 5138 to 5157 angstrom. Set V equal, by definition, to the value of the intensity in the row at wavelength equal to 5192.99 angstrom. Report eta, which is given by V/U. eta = 0.7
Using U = 2.4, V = 1.68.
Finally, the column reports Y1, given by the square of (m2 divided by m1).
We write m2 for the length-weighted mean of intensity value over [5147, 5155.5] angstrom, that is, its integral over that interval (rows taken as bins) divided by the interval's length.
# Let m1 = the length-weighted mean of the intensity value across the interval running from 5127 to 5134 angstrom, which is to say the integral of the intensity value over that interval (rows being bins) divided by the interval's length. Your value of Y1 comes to 1.2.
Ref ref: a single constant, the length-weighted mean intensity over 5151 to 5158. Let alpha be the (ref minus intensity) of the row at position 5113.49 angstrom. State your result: -0.2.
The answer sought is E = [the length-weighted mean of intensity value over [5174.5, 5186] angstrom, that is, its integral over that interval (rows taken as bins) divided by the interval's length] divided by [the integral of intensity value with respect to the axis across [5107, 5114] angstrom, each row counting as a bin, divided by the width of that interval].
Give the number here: 0.7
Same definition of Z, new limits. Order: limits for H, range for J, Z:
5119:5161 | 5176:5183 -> 62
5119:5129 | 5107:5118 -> 3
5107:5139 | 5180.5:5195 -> 37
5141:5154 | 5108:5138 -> 34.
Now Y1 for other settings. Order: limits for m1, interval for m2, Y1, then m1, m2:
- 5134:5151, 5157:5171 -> 0.7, 1.66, 1.35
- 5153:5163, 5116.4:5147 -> 1.2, 1.59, 1.71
